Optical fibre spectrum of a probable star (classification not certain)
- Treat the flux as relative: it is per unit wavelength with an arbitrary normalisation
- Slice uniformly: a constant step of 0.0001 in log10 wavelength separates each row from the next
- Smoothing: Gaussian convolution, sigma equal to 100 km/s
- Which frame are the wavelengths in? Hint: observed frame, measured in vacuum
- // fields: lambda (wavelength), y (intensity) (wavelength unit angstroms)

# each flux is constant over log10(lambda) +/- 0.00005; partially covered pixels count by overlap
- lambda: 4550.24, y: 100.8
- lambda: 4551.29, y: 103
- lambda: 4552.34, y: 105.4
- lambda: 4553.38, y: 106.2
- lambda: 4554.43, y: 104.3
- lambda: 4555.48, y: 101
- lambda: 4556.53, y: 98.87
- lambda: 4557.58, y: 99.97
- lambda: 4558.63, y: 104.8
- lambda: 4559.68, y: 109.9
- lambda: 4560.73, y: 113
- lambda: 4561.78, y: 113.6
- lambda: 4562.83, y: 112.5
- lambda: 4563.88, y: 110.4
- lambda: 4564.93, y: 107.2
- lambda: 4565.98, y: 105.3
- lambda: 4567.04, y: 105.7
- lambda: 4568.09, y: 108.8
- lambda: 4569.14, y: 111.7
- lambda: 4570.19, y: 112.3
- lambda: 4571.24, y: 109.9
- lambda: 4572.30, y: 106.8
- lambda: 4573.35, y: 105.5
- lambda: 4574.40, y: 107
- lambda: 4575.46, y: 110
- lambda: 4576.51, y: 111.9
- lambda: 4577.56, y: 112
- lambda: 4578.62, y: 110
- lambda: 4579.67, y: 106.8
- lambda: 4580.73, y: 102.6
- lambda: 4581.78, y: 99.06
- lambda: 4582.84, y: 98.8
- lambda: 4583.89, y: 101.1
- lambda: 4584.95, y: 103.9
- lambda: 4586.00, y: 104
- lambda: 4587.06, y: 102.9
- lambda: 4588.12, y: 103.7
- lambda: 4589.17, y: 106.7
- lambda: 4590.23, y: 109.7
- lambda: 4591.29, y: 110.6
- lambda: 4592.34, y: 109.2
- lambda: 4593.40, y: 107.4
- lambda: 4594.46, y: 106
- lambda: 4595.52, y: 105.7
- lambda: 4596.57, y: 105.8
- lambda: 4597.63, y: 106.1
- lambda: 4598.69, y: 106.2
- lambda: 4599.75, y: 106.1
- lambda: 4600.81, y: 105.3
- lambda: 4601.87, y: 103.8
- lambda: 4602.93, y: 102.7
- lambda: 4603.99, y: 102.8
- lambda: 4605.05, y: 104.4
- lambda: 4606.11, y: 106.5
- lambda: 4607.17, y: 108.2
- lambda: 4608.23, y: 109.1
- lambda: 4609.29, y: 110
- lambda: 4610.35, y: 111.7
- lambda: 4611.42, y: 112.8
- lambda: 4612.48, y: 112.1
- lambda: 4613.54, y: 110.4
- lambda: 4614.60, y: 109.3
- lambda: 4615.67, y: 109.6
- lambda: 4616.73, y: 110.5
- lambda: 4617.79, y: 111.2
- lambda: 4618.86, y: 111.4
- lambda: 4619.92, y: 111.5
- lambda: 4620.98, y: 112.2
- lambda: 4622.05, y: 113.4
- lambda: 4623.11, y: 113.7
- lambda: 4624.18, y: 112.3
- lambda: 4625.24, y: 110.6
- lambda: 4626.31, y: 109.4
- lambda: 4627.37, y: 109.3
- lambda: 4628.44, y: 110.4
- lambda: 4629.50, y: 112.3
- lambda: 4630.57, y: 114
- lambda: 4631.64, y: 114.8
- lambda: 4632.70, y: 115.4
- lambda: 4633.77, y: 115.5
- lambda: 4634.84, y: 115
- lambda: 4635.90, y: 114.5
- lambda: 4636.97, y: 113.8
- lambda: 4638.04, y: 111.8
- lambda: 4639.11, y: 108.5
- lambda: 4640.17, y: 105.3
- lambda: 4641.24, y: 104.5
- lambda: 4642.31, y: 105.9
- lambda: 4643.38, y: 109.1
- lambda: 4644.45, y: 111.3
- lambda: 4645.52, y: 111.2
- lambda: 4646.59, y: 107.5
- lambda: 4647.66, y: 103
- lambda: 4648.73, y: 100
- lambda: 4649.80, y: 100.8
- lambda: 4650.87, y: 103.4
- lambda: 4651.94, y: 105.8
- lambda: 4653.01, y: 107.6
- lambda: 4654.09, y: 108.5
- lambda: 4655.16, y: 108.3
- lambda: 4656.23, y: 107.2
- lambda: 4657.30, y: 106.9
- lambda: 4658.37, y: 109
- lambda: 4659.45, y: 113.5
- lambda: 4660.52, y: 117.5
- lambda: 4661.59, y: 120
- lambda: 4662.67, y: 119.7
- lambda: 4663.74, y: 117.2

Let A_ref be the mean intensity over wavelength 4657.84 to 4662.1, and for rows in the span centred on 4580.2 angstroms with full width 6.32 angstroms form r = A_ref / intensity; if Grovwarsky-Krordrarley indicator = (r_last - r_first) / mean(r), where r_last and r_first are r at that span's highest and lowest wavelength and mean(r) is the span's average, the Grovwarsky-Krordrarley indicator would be 0.12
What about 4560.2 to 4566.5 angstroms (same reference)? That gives 0.07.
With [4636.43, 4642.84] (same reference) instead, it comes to 0.07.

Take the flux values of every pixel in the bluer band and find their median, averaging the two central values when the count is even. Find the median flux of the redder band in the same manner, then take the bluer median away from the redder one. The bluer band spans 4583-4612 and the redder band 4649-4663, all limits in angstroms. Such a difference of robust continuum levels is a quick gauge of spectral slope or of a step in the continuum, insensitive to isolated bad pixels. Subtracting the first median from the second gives 2.2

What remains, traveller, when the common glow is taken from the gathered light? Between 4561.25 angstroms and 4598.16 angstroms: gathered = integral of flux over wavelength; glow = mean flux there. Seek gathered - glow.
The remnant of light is 3848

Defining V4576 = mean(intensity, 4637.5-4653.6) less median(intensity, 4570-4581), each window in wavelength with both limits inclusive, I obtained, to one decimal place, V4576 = -3.5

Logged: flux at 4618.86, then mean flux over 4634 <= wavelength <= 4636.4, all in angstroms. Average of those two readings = 113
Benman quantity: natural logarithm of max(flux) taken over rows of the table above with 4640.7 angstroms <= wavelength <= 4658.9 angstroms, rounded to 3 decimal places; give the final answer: 4.712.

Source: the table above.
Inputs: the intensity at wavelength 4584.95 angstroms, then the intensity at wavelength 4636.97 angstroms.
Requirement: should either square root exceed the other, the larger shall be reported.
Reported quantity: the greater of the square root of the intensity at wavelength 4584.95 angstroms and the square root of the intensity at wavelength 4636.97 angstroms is 10.7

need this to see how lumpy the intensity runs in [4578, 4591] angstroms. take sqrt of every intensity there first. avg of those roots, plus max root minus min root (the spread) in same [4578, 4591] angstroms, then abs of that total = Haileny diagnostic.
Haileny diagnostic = 10.8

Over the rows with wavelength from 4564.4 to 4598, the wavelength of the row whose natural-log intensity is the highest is 4570.19 angstroms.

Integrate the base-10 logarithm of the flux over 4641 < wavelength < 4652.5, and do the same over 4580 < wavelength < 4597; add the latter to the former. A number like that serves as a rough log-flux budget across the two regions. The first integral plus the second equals 58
